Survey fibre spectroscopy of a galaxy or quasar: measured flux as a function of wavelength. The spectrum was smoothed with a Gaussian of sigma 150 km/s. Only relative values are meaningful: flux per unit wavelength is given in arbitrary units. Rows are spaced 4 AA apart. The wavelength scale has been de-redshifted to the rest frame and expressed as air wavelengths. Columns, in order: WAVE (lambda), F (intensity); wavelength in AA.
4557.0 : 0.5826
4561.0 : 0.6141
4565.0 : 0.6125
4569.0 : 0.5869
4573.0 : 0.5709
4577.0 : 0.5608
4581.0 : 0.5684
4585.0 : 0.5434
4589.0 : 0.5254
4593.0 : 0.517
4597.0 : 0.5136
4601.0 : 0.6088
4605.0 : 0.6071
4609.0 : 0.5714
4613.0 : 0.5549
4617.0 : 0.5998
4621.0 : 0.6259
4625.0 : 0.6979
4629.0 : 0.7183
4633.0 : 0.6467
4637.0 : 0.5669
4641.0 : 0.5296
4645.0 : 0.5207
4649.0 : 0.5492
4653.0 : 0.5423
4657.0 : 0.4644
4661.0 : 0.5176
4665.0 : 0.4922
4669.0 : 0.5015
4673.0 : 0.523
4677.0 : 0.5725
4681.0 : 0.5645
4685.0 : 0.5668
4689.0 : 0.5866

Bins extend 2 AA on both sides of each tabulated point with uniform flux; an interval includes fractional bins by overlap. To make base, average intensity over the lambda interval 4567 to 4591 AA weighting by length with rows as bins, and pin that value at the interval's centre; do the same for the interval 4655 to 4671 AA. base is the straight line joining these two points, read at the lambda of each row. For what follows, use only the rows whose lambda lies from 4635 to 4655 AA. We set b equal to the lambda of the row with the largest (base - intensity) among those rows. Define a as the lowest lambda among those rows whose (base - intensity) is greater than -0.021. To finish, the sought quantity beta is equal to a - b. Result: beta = -4 AA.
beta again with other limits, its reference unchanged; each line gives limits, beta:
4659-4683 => 0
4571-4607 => -24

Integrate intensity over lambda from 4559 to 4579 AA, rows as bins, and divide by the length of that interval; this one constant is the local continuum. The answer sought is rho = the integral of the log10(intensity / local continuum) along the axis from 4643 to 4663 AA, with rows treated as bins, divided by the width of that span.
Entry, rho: -0.056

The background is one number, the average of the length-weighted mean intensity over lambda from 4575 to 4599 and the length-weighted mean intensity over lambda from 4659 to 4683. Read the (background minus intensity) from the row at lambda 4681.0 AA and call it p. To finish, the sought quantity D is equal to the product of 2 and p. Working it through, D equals -0.062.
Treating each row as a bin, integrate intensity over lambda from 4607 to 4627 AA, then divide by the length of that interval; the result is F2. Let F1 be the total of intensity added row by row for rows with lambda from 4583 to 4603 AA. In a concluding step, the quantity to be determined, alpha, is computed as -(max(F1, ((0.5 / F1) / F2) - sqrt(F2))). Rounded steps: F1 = 2.71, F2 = 0.61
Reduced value -2.71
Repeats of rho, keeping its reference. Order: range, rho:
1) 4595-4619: -0.011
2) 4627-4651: -0.003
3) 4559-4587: -0.007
